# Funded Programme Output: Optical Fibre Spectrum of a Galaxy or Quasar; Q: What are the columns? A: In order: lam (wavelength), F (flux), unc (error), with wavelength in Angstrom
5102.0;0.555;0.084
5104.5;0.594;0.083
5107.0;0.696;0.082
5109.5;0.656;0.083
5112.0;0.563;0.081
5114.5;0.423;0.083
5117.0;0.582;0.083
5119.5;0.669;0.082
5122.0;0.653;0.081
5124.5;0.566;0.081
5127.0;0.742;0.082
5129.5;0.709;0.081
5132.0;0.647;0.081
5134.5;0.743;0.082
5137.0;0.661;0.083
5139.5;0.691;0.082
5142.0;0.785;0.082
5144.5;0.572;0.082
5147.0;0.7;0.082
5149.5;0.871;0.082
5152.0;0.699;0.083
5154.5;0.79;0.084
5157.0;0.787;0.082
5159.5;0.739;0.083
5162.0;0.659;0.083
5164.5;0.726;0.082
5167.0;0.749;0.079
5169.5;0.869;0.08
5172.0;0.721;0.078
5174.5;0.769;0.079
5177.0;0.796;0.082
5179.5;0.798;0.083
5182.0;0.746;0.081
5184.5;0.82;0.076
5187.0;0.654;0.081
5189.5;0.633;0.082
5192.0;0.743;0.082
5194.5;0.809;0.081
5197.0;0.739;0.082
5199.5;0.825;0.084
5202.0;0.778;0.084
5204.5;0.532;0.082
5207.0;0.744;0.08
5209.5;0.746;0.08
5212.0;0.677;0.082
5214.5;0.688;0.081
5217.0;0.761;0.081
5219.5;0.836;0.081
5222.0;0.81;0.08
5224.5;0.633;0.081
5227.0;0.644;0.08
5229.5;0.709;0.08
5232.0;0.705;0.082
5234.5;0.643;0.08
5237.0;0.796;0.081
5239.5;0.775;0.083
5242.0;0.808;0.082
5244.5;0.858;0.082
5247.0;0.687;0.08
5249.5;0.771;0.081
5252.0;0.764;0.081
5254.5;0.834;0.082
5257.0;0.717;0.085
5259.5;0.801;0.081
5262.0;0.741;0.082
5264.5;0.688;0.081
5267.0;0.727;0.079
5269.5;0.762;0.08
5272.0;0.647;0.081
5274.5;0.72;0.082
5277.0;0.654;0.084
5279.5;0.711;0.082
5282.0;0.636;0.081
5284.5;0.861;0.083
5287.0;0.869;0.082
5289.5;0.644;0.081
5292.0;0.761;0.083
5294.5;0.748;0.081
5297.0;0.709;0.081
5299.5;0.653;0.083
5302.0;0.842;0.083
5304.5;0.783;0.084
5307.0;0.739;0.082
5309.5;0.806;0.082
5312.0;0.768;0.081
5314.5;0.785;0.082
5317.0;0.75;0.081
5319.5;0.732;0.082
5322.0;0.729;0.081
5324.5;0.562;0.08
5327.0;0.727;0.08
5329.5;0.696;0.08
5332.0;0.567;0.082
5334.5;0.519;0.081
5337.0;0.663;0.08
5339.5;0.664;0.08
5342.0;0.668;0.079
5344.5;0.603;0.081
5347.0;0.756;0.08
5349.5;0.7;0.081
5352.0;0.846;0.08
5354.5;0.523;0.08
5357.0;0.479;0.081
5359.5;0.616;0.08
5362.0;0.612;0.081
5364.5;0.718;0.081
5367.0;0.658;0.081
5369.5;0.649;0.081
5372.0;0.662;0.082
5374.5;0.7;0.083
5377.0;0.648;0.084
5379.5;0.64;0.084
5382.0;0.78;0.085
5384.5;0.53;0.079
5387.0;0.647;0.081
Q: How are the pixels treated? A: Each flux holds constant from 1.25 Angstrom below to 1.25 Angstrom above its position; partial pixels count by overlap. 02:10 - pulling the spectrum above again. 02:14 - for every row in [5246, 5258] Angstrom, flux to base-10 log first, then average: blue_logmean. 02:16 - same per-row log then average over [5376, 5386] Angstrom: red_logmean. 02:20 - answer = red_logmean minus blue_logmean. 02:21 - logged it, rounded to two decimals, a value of -0.07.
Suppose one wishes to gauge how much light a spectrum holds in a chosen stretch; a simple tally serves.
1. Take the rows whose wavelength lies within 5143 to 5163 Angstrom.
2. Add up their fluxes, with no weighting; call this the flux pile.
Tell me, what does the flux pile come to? 5.82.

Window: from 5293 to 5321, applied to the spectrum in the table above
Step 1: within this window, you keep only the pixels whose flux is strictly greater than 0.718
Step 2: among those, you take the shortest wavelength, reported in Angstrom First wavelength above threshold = 5294.5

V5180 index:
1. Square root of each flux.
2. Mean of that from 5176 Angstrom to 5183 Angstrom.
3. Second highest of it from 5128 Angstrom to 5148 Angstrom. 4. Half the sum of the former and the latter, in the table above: 0.873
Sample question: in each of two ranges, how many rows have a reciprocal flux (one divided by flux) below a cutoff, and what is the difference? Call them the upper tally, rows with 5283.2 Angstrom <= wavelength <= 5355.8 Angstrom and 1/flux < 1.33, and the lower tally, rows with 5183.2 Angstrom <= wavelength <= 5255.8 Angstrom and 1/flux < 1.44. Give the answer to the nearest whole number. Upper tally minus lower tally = -10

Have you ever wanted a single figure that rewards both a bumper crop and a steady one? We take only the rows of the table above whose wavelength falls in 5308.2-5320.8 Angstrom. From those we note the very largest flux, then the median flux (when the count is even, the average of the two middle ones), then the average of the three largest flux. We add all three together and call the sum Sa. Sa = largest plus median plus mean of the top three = 2.36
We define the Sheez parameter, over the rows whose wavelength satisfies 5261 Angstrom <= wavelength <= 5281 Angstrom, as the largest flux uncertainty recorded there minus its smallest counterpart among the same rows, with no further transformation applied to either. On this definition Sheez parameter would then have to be 0.0050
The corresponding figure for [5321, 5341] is 0.0020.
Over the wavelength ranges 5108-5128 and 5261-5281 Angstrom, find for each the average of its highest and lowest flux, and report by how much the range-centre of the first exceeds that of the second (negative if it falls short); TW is -0.12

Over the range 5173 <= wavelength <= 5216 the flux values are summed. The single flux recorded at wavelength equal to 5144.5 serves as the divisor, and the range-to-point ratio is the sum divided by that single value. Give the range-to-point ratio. 21.8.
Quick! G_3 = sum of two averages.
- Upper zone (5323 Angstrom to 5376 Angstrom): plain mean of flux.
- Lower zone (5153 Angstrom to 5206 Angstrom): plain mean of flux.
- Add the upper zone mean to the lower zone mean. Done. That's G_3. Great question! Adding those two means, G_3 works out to 1.39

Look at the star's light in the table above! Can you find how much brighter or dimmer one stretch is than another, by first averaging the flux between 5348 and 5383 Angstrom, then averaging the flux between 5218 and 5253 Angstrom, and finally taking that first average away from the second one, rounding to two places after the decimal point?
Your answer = 0.09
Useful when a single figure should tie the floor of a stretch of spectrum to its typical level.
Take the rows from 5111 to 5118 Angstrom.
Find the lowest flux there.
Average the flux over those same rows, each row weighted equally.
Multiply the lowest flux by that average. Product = 0.22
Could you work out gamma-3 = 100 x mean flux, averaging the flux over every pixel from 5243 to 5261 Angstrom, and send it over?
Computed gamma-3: 78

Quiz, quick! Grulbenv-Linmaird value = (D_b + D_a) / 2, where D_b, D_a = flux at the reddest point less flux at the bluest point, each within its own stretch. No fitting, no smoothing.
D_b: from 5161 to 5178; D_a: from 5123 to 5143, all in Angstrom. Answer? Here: 0.18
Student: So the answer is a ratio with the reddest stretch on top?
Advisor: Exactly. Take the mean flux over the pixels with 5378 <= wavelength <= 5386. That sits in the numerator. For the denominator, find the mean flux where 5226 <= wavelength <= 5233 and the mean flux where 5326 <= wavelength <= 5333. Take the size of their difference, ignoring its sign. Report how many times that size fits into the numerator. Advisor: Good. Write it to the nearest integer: 29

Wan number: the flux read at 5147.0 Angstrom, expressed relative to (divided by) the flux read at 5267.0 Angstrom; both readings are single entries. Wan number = 0.96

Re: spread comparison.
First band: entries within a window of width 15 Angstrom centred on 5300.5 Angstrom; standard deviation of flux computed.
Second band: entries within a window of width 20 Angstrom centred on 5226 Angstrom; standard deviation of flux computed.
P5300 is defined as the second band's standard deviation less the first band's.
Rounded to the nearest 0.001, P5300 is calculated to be 0.014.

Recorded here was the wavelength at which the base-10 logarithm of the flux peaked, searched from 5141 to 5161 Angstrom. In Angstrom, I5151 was 5149.5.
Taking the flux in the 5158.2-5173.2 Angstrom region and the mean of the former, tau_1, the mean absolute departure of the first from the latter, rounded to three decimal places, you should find 0.043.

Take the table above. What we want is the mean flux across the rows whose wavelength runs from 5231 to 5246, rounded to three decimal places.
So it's 0.764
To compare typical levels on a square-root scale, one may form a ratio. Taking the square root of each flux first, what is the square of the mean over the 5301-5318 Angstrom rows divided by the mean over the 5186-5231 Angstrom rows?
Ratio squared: 1.09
